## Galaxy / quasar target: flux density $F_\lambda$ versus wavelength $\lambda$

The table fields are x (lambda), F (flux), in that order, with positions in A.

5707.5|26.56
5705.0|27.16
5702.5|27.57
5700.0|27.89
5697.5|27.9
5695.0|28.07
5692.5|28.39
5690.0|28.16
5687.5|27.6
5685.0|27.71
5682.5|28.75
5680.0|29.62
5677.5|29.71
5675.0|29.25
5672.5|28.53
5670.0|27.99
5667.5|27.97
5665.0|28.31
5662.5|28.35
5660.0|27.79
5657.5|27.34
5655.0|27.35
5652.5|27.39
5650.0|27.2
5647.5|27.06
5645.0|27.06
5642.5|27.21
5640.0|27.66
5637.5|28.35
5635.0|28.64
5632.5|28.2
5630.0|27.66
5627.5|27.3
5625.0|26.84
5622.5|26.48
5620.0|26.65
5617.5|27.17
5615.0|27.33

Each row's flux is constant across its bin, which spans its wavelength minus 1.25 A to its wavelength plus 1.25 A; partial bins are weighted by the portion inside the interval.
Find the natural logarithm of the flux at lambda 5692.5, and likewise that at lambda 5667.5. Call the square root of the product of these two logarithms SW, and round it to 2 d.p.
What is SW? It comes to 3.34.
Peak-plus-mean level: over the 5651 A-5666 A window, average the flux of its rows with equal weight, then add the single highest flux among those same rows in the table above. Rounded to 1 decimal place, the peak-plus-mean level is 56.1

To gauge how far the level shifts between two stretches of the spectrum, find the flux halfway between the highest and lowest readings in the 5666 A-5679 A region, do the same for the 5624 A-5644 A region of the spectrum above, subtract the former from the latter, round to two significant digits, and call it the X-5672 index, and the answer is -1.1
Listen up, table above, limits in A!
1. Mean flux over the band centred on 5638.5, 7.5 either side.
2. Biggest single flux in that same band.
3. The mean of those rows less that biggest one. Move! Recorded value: -0.8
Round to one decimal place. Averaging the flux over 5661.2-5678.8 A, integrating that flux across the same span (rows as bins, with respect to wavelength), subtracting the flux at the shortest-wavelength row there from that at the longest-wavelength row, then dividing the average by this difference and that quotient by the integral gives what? 0.0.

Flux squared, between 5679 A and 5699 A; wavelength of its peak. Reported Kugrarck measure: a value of 5680.0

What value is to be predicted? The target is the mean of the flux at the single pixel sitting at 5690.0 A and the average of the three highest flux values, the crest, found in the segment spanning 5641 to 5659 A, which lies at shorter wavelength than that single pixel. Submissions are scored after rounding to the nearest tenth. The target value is 27.8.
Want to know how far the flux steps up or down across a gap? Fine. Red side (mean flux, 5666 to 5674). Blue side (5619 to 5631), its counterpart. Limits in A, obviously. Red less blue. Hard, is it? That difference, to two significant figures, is 1.2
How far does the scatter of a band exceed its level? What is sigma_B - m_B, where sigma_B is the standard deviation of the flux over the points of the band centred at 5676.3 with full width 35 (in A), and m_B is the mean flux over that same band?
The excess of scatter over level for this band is -27.8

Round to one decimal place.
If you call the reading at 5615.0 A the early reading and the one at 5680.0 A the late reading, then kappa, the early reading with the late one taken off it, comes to -2.3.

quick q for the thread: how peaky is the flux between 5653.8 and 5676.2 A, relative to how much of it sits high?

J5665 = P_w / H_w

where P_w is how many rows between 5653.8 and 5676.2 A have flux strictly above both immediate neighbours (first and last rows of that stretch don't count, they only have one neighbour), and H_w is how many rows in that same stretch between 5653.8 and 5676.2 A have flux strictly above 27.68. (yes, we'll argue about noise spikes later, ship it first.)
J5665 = 0.14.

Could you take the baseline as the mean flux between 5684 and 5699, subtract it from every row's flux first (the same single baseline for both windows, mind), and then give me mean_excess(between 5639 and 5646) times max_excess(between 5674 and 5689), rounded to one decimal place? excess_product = -1.2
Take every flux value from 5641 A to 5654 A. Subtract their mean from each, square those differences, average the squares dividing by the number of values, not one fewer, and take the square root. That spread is 0.1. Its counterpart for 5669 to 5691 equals 0.8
